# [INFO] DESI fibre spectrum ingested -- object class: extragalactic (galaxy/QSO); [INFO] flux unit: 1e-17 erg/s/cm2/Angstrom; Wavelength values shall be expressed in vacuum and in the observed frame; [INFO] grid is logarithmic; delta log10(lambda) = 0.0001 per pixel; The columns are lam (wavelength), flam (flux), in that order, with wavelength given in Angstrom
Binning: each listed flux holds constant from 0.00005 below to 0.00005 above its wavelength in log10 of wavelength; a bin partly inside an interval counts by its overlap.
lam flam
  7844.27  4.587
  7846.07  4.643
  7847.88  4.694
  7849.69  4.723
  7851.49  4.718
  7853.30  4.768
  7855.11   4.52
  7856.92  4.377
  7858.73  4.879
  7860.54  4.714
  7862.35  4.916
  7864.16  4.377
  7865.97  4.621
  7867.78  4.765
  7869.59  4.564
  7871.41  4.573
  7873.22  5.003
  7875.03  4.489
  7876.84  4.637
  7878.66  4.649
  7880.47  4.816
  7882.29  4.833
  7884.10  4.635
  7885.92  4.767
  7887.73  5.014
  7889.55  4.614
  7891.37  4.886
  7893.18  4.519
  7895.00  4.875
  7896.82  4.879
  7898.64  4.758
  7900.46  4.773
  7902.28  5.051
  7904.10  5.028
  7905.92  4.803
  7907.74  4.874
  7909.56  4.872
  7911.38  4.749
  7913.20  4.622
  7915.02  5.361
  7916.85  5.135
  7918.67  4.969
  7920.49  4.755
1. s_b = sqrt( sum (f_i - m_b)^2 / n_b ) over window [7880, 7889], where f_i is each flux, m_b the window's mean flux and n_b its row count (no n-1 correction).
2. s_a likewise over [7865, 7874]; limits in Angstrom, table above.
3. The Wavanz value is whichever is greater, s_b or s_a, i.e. 0.17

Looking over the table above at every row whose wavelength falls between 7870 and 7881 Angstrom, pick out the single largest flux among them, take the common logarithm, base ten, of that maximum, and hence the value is 0.699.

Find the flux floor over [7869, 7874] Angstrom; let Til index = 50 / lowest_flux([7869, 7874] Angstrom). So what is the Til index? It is 10.96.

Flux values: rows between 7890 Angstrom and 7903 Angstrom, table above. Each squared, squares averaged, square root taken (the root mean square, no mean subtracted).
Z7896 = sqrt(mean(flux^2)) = 4.82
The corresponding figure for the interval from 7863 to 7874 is 4.65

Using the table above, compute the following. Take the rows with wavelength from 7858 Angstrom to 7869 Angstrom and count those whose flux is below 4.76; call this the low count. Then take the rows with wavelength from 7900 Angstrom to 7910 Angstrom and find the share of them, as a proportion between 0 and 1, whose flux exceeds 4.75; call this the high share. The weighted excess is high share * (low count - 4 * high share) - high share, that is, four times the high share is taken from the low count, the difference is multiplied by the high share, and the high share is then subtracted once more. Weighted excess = -2.0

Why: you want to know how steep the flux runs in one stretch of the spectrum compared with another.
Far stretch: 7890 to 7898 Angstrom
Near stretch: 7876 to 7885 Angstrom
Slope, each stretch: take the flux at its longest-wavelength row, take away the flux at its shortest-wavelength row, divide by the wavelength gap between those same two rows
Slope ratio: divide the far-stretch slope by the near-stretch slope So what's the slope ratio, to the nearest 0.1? 4.7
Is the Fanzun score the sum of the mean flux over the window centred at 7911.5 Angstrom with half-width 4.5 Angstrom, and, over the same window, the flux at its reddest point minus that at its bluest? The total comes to 5.38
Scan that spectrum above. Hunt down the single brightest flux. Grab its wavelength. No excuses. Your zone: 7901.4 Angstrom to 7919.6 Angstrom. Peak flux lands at 7915.02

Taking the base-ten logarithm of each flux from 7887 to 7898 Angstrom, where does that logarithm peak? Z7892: 7887.73 Angstrom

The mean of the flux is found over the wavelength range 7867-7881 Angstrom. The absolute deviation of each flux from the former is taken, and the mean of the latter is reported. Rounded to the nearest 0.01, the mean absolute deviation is 0.13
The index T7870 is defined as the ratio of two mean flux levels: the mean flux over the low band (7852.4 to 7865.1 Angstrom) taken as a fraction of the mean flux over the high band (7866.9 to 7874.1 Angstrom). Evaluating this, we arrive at 0.984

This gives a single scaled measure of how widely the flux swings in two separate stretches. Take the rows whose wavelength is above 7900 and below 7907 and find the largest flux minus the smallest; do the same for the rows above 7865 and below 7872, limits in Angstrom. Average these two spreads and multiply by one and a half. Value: 0.36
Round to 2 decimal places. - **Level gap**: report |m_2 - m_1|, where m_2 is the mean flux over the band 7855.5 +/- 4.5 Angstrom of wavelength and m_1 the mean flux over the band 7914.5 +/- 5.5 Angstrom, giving 0.30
